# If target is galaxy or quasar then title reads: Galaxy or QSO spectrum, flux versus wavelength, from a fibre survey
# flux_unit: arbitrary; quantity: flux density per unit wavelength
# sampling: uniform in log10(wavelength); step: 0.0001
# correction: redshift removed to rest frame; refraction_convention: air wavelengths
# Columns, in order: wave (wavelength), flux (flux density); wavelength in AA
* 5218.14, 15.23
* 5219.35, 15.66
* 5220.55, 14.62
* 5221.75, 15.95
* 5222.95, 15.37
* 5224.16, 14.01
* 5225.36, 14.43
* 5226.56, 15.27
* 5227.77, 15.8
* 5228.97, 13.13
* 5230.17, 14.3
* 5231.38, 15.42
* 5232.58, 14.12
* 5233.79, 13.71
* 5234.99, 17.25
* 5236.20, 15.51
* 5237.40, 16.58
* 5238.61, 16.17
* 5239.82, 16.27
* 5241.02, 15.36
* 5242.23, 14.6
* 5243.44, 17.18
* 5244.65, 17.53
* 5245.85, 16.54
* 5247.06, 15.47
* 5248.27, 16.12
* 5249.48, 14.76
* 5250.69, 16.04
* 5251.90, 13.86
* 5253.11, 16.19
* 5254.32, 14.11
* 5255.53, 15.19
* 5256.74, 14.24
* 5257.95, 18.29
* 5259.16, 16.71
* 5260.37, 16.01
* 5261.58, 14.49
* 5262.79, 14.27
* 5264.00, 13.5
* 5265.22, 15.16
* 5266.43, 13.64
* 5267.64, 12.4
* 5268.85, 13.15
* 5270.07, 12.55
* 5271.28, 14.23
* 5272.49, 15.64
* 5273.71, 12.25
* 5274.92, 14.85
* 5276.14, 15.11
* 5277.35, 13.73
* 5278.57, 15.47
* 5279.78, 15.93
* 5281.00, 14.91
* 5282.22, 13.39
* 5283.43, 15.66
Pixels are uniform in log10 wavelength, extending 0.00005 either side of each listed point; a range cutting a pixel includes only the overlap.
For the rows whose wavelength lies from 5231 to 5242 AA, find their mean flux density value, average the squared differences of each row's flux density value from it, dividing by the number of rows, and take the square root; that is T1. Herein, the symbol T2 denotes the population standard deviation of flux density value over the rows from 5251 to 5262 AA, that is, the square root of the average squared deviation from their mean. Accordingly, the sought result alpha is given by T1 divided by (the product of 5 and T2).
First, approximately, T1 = 1.07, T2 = 1.4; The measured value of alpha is 0.15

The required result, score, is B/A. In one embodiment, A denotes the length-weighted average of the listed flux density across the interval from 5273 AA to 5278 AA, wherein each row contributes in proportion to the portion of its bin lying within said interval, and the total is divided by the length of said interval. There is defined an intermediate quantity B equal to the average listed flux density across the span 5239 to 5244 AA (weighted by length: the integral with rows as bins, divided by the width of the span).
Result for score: 1.13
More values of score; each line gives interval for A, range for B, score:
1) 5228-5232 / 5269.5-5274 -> 0.95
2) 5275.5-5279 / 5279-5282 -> 1.03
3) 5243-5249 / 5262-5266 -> 0.86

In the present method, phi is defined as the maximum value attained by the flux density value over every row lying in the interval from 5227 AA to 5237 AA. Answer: 17.25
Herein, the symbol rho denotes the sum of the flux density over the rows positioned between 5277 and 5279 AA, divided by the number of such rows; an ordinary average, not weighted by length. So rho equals 14.6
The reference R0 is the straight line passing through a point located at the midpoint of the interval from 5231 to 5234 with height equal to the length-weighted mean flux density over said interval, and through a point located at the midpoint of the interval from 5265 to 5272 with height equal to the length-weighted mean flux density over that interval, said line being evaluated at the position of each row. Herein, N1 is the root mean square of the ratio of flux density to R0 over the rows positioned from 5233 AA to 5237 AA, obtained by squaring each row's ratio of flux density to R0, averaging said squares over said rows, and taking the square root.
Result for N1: 1.08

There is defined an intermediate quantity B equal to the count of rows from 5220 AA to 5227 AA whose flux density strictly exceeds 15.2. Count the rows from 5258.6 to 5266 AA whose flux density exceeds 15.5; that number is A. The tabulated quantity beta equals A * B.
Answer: 6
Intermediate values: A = 2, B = 3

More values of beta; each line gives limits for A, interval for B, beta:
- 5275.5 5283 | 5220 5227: 3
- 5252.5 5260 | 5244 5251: 15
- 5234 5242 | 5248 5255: 15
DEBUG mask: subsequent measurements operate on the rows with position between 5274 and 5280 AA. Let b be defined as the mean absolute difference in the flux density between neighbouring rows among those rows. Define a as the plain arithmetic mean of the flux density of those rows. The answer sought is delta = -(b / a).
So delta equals -0.06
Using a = 15.0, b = 1.0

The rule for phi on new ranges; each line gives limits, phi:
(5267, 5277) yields 15.64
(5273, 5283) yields 15.93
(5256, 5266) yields 18.29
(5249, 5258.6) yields 18.29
